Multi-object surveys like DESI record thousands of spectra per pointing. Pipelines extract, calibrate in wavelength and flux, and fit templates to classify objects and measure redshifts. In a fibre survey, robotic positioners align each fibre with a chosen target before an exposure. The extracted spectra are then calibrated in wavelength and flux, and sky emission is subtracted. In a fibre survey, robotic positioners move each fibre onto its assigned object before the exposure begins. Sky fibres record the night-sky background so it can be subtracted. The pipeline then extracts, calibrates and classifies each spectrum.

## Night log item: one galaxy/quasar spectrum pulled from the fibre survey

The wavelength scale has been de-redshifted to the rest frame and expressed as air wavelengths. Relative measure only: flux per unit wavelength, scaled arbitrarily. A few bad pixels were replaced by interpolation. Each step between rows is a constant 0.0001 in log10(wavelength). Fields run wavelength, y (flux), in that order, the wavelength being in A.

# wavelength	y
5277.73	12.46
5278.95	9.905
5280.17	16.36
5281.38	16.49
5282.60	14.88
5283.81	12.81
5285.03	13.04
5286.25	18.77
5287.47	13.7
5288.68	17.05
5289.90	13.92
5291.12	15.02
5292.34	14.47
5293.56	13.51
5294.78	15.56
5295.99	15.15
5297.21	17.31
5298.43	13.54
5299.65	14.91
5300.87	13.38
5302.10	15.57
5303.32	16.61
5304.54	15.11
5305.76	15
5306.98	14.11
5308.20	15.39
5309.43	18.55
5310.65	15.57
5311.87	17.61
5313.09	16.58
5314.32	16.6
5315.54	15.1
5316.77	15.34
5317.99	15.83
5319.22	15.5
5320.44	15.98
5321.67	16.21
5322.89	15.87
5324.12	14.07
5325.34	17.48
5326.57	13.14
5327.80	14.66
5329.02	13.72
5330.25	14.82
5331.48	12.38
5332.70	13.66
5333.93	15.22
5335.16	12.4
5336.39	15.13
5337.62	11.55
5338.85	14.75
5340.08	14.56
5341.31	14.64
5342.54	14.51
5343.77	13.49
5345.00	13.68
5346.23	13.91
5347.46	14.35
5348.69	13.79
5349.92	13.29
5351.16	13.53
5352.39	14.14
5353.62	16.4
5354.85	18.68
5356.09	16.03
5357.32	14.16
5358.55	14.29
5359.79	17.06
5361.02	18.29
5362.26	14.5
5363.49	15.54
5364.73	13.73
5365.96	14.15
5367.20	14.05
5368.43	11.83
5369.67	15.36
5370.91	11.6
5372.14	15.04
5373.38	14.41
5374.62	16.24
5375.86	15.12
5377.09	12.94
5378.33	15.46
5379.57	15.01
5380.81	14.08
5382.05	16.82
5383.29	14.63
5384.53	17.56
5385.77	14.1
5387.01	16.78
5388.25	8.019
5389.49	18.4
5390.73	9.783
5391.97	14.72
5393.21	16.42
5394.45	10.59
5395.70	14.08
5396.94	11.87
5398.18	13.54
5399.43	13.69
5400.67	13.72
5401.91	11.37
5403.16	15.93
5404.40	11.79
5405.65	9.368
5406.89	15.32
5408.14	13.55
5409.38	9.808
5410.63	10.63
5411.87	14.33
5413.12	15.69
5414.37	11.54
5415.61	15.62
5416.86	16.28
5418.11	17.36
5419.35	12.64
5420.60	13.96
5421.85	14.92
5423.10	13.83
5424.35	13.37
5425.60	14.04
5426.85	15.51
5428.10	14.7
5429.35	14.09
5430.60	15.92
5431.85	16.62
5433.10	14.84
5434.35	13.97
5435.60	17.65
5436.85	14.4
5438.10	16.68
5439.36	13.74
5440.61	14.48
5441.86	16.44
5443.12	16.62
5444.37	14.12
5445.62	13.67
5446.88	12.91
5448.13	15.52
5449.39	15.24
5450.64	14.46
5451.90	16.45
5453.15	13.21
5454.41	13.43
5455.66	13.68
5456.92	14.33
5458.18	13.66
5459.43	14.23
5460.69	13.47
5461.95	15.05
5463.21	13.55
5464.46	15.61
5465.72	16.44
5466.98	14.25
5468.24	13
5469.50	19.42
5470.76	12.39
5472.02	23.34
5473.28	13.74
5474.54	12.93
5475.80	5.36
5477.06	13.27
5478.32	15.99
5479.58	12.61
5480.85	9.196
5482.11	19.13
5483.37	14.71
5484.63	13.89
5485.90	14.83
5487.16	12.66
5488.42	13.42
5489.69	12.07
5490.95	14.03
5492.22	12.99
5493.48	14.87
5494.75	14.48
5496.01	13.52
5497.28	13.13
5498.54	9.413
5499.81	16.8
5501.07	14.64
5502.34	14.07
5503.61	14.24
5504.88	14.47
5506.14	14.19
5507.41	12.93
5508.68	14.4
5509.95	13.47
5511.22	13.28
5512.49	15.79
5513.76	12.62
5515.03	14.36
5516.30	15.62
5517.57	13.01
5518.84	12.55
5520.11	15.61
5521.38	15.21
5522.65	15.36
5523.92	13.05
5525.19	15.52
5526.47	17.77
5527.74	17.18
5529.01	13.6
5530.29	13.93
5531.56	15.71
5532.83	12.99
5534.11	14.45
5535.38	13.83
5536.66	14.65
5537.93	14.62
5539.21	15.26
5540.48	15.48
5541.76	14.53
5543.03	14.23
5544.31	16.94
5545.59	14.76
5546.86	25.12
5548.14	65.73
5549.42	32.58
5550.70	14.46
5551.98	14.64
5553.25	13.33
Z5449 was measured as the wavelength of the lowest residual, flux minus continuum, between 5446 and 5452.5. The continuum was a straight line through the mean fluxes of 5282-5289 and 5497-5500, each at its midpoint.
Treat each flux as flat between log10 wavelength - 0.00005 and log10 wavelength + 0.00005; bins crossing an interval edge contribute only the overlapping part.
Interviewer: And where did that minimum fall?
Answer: 5446.88 A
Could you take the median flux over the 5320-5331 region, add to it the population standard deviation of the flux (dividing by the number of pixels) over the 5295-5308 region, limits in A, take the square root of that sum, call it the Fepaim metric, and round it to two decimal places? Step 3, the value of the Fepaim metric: 4.00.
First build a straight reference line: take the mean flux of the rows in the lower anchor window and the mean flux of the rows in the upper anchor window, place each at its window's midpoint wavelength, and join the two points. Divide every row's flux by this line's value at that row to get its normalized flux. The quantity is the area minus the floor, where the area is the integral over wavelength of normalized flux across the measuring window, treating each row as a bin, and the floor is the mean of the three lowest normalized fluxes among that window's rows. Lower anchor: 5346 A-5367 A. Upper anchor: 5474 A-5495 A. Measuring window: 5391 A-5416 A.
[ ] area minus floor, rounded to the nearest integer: 22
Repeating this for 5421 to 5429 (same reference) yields 7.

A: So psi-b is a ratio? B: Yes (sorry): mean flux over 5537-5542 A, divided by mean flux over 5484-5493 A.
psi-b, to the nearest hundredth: 1.12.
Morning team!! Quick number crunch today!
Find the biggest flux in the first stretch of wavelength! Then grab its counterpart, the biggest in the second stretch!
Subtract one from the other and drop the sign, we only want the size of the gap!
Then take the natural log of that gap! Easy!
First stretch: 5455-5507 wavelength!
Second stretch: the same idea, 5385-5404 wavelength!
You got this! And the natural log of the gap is 1.6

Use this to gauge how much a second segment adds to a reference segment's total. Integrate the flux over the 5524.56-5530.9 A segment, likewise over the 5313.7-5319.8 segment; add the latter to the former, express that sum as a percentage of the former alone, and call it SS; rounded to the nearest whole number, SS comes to 197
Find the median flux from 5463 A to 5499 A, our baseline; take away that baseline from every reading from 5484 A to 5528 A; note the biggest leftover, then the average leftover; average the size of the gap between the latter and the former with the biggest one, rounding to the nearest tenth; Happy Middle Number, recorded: 3.9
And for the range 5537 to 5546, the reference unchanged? 2.6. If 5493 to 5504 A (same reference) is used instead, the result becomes 3.1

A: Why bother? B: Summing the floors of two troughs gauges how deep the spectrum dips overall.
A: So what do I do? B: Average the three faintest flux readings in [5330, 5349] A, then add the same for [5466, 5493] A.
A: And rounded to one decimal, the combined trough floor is 21.0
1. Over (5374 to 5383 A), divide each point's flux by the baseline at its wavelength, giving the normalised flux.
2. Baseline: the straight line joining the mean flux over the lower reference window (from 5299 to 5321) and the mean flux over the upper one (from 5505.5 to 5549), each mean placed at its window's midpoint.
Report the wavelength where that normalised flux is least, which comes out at 5377.09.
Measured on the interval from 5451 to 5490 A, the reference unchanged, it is 5475.80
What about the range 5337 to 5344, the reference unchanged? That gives 5337.62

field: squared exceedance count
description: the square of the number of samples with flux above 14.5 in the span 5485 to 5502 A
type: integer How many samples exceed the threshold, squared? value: 16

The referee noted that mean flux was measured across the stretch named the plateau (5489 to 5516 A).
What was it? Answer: 13.8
